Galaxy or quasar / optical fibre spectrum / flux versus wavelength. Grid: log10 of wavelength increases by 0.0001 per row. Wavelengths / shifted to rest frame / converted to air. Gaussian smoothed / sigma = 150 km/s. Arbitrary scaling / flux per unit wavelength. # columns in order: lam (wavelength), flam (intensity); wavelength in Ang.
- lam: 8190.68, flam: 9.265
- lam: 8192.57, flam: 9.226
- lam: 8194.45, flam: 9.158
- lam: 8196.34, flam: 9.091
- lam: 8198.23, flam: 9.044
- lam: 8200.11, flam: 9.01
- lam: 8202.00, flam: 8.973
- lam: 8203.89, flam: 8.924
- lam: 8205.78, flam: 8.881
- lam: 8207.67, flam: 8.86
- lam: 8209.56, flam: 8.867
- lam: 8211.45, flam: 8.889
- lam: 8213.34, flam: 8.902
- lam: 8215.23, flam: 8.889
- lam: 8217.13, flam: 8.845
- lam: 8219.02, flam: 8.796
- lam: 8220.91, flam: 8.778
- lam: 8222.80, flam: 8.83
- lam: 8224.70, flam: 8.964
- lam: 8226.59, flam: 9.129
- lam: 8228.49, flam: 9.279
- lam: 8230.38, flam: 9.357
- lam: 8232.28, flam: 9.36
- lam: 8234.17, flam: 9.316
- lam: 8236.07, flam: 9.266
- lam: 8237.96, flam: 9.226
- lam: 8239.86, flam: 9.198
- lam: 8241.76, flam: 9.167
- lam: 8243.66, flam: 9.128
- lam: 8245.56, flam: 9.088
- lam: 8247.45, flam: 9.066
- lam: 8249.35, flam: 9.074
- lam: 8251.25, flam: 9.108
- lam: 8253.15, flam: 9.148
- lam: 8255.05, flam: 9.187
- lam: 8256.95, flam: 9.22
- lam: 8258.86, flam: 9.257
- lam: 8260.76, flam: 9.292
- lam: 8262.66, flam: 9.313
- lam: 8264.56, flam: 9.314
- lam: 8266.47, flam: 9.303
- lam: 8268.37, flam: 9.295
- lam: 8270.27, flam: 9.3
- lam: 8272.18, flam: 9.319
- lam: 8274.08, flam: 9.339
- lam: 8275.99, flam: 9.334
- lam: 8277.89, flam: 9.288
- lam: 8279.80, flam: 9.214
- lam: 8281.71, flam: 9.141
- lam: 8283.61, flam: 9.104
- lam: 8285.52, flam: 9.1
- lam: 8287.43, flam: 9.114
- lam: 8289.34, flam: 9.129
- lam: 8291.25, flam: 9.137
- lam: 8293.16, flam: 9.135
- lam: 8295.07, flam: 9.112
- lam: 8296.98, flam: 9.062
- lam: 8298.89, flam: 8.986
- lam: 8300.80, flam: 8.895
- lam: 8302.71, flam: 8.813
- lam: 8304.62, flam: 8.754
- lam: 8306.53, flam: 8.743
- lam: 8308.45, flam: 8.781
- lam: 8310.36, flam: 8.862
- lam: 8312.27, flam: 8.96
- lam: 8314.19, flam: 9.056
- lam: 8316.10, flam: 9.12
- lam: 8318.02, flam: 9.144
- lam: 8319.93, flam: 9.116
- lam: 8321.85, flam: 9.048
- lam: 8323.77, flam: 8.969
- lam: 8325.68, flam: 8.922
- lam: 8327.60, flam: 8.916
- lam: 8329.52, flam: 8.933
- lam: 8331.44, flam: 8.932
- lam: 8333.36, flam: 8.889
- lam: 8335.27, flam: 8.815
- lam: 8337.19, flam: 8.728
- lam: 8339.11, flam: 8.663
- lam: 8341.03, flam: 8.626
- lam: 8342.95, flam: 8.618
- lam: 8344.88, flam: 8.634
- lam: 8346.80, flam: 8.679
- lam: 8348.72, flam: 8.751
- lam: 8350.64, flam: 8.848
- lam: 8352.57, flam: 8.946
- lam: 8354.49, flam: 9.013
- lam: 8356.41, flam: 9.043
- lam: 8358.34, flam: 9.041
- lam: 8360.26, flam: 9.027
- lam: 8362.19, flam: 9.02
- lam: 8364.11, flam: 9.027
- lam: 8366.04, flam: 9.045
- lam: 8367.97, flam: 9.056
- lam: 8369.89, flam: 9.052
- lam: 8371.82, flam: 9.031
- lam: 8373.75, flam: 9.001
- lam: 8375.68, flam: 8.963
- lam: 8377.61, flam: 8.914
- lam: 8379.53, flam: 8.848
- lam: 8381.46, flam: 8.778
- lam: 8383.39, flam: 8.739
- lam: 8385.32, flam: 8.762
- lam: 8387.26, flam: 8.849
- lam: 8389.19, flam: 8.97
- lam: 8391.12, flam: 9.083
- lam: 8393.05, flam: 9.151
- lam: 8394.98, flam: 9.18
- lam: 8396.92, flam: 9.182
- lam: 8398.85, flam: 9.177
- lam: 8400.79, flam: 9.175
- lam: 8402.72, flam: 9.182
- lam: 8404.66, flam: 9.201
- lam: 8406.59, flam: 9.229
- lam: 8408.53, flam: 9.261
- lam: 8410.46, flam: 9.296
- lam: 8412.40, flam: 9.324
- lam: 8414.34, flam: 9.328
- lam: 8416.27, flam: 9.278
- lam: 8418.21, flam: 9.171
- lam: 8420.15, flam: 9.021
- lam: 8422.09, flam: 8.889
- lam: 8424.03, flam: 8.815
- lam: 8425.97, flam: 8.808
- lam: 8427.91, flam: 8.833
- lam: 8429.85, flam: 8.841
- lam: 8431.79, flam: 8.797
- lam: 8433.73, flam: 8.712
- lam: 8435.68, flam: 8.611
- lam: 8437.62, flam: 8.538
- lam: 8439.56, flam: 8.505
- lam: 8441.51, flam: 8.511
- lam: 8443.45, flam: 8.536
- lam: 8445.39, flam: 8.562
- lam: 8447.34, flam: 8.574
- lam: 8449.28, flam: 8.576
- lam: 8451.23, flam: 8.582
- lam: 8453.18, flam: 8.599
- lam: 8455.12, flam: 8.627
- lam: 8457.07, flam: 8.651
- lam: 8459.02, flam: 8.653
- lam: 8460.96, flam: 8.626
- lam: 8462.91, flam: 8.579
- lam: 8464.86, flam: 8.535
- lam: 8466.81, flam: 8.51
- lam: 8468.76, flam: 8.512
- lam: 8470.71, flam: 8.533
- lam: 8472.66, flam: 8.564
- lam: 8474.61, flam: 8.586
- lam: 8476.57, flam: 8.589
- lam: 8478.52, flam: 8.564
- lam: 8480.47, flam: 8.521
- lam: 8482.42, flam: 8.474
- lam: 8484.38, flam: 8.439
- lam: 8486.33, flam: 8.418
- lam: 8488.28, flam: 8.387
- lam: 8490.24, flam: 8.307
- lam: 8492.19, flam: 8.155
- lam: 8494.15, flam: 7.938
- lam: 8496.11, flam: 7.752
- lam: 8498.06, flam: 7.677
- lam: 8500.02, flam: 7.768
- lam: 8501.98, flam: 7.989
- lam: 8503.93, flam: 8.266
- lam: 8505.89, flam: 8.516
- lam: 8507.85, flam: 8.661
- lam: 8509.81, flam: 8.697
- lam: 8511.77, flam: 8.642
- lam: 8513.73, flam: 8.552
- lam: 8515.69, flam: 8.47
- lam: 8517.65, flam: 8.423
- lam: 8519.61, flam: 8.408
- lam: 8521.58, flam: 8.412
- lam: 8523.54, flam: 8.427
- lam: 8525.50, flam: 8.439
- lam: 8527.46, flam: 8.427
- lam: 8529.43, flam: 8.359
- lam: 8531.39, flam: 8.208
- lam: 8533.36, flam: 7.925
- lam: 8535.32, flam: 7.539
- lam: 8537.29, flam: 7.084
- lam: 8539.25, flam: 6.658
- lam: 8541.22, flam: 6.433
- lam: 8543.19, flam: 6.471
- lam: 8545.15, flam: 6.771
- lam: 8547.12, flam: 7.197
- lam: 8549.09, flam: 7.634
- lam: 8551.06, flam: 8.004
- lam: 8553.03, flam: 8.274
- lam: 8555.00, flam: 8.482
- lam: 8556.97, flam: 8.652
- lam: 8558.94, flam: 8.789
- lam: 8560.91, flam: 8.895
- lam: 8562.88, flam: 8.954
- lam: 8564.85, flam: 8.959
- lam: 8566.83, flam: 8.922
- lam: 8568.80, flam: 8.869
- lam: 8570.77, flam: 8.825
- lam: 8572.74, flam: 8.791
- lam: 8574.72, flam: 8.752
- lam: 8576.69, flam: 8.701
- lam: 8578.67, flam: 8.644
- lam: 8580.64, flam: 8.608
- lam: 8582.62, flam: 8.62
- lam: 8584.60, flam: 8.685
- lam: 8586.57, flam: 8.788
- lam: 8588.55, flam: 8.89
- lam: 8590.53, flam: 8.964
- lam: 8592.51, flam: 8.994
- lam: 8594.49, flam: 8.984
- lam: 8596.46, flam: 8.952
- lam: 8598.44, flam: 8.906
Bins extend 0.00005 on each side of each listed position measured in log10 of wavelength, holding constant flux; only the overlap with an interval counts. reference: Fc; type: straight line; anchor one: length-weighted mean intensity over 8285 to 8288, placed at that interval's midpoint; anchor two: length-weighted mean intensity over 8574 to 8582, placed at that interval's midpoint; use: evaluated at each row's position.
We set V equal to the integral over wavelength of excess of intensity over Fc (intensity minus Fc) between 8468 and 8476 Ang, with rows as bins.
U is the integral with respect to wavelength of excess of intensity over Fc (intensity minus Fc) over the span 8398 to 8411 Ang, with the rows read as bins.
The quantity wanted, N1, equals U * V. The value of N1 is -8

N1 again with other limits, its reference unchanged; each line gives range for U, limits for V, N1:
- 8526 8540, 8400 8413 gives -54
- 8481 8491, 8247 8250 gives 1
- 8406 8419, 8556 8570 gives 11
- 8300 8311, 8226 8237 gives -3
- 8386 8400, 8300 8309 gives -5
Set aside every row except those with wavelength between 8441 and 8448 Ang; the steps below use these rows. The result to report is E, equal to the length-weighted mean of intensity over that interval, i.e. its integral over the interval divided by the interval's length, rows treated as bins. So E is 8.55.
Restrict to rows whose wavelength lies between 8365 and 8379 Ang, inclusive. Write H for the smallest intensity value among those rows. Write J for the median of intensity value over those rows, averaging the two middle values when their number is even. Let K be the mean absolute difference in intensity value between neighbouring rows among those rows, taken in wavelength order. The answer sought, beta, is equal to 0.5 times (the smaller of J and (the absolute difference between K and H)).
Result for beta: 4.44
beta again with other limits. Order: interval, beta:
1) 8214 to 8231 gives 4.35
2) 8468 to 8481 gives 4.24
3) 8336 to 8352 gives 4.28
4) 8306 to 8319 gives 4.34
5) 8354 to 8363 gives 4.50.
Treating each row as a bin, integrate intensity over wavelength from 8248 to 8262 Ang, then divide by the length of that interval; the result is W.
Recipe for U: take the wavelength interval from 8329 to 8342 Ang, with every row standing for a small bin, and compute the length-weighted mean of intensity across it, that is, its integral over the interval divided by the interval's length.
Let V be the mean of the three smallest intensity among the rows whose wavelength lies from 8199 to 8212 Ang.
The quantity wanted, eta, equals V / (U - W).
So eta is -23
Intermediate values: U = 8.8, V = 8.9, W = 9.18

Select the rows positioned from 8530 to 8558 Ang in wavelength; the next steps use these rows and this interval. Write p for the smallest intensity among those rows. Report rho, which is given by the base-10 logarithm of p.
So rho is 0.81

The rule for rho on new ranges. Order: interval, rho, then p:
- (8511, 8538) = 0.85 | 7.084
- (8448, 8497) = 0.89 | 7.752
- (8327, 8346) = 0.94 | 8.618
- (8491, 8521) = 0.89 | 7.677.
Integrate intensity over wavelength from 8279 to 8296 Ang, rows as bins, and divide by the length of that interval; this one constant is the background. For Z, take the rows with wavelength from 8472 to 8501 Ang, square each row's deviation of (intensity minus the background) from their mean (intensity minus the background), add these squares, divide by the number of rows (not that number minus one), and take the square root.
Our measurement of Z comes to 0.32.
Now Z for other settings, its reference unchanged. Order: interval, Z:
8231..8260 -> 0.09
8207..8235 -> 0.21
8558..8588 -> 0.11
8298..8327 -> 0.13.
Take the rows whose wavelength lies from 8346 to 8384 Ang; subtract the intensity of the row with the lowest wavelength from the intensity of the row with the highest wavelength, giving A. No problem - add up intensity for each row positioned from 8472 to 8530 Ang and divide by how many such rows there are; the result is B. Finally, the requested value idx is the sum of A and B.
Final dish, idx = 8.4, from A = 0.1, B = 8.36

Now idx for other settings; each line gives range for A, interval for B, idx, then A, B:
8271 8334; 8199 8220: 8.5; -0.4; 8.89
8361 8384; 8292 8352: 8.6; -0.3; 8.89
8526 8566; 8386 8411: 9.7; 0.5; 9.15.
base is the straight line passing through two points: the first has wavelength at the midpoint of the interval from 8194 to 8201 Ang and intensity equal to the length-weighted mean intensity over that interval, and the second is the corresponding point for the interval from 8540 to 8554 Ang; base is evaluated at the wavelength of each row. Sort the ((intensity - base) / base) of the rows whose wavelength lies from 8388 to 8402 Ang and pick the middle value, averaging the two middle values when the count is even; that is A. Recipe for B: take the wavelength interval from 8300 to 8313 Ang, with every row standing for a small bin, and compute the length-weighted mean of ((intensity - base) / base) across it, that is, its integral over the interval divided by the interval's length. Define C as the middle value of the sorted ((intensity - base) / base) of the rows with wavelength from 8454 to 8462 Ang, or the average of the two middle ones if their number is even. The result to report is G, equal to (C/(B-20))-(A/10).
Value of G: -0.0203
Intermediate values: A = 0.14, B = 0.04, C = 0.12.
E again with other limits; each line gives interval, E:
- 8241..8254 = 9.11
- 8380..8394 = 8.90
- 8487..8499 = 8.05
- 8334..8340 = 8.76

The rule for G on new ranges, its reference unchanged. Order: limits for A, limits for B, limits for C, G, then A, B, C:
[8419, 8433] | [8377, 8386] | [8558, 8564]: -0.0244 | 0.12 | 0.09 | 0.24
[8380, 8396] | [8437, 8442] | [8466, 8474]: -0.0161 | 0.10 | 0.09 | 0.11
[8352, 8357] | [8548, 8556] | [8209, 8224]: -0.0086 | 0.09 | 0.12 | -0.01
